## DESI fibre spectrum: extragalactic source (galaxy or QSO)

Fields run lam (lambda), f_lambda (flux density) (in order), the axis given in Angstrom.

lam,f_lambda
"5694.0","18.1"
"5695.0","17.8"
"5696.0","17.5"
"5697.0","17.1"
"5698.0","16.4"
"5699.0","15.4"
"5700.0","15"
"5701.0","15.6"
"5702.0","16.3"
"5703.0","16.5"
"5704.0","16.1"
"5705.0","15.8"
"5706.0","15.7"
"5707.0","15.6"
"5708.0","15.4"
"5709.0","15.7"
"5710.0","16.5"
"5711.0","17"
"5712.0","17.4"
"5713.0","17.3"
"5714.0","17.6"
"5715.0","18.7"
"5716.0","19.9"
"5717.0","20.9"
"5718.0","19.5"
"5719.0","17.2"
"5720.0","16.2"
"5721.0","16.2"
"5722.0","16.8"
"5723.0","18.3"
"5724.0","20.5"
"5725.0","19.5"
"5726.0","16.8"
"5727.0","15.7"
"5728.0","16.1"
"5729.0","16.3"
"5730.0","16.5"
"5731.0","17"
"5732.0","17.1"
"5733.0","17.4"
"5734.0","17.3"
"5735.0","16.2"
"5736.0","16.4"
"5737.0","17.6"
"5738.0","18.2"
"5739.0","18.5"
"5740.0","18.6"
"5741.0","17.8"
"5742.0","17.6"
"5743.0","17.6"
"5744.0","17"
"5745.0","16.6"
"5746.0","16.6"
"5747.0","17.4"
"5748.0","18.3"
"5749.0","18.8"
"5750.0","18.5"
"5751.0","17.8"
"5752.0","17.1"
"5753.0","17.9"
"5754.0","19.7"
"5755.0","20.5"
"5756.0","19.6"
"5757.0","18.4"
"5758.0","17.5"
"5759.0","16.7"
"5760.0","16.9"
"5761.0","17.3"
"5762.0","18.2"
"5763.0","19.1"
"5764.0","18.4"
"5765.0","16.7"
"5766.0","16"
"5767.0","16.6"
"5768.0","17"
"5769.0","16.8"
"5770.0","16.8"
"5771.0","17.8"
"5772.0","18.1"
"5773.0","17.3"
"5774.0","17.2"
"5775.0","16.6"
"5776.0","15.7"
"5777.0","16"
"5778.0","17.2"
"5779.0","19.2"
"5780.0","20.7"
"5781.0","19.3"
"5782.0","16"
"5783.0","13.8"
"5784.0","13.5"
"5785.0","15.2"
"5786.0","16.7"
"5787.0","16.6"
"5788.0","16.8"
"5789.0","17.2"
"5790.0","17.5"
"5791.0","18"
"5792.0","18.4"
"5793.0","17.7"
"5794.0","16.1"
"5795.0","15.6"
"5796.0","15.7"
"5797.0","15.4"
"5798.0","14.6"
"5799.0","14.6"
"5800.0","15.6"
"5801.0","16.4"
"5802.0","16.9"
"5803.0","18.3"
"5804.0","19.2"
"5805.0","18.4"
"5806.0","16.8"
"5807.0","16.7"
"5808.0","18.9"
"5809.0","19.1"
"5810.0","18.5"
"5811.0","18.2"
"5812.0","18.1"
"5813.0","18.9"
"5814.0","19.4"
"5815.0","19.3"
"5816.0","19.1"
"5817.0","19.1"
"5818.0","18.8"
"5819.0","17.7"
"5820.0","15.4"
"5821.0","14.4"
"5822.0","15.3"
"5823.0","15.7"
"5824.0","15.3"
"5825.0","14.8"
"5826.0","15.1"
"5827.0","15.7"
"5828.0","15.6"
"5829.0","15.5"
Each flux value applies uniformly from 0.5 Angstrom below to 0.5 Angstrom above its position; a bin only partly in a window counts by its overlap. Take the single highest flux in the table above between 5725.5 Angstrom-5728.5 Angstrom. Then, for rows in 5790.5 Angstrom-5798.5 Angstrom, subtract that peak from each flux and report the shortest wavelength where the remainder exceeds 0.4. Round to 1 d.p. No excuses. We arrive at 5791.0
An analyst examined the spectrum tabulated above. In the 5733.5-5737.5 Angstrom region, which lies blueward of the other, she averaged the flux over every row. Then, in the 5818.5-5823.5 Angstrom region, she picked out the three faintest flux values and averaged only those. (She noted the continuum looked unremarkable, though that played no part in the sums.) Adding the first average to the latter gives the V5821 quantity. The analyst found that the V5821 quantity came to 31.9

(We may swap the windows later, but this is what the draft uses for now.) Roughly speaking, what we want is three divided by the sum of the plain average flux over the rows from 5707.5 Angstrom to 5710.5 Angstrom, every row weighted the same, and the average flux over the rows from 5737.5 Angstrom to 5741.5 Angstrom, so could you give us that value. 0.0879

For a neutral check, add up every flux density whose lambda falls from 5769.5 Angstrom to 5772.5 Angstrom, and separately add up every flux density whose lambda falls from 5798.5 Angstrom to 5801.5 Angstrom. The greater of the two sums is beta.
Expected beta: 53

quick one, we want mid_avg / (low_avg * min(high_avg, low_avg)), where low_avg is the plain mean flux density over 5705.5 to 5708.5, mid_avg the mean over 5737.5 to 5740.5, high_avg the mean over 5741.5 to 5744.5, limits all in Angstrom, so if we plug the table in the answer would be 0.076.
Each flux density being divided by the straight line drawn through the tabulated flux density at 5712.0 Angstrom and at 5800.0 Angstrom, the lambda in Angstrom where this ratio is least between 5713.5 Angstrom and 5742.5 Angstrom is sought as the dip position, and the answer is 5727.0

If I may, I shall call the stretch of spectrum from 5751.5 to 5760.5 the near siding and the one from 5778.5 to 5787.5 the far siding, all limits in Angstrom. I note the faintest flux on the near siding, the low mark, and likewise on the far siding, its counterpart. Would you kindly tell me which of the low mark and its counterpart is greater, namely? 16.7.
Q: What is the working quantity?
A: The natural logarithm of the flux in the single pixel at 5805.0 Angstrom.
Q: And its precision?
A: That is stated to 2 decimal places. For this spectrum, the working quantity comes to 2.91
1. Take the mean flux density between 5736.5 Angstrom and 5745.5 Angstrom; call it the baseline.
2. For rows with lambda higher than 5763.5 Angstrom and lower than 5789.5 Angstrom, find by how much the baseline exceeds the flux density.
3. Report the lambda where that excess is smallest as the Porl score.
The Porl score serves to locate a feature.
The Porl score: 5780.0 Angstrom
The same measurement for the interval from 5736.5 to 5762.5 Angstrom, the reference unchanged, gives 5755.0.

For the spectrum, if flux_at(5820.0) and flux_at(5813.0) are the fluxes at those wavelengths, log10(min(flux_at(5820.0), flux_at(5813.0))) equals 1.19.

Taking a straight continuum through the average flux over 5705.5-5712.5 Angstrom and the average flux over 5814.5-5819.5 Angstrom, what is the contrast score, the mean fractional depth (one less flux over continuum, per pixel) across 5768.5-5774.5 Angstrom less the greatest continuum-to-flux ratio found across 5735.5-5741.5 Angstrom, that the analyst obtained -1.006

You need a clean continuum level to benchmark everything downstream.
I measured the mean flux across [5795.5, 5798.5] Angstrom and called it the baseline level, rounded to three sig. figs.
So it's 15.2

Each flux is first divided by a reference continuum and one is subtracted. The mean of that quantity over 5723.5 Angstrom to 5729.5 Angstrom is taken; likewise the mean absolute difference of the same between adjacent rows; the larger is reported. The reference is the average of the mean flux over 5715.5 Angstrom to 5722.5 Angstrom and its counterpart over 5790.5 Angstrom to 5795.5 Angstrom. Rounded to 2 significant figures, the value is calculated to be 0.061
